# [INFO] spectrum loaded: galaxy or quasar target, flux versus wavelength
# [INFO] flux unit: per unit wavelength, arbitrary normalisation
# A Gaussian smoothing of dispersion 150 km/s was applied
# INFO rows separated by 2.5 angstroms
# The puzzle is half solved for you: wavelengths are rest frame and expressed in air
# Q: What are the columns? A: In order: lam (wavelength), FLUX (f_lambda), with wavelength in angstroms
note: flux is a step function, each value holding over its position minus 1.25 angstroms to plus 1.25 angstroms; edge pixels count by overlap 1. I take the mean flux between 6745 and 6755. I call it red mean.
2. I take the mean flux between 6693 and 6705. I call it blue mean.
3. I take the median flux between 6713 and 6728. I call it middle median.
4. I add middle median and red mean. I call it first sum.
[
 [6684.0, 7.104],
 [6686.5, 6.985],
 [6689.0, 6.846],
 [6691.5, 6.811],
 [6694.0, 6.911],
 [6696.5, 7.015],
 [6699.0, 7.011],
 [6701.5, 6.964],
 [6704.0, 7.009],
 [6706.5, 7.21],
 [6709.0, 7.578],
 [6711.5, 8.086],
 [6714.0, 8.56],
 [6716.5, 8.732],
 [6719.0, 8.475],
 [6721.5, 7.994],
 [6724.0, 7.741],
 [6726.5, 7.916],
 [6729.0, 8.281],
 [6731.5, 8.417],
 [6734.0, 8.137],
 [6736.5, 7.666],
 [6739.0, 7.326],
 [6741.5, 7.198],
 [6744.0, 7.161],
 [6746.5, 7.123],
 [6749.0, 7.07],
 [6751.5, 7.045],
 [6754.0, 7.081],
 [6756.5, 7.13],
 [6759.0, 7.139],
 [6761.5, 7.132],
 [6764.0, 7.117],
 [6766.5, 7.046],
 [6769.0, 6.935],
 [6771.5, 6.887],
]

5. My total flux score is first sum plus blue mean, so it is 22.3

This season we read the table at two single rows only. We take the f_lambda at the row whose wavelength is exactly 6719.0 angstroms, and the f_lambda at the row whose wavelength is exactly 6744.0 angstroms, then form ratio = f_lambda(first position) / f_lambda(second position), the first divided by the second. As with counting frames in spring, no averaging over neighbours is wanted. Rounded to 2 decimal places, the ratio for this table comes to 1.18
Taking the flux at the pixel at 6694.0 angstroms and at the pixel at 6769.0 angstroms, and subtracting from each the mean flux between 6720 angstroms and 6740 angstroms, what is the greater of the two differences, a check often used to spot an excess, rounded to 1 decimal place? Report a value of -1.0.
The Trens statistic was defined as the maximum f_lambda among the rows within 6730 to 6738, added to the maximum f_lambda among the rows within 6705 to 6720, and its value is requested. 17.15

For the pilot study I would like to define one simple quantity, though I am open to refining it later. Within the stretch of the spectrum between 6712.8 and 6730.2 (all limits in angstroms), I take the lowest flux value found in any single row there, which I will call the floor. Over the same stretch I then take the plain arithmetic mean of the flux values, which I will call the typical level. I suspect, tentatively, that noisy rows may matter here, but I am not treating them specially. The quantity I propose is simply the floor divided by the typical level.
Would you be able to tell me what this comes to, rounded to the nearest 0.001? 0.939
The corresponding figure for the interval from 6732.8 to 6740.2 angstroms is 0.950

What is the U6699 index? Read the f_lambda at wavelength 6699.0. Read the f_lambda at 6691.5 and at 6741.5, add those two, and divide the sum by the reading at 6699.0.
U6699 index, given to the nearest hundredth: 2.00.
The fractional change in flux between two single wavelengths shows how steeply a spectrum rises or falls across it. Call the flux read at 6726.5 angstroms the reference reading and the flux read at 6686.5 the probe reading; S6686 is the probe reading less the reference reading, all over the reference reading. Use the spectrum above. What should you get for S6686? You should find -0.12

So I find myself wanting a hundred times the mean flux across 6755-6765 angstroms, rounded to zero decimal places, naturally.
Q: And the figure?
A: 713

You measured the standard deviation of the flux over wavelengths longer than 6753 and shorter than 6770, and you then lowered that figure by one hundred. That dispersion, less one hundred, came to -99.9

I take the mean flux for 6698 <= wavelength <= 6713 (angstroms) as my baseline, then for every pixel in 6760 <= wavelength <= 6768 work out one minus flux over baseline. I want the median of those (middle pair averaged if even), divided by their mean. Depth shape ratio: 0.91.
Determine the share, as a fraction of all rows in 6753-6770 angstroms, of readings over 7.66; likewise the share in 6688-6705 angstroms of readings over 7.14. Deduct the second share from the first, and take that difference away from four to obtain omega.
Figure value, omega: 4.0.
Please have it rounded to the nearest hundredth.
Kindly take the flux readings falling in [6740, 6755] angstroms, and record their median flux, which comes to 7.10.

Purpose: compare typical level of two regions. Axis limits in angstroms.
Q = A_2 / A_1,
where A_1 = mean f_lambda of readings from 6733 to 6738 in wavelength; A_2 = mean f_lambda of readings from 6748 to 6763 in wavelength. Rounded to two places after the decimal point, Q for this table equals 0.90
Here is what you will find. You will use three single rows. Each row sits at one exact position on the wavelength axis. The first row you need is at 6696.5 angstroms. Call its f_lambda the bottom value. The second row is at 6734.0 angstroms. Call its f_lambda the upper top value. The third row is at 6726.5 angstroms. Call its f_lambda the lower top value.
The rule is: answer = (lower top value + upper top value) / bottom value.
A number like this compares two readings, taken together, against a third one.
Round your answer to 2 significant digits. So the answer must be 2.3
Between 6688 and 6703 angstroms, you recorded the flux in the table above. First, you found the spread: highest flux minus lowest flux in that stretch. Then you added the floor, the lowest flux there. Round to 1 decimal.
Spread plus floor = 7.0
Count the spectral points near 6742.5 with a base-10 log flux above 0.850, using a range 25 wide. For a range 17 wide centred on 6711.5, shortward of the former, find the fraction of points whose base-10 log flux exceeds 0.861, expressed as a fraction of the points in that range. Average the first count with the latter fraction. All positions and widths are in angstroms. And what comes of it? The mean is 4.4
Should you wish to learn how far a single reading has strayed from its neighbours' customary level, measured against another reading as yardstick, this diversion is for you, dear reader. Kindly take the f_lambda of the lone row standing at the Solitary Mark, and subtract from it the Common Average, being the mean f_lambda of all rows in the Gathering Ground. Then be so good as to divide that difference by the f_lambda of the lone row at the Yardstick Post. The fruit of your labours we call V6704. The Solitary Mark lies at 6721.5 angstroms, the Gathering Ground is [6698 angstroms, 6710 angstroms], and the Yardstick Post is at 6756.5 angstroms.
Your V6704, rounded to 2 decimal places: 0.12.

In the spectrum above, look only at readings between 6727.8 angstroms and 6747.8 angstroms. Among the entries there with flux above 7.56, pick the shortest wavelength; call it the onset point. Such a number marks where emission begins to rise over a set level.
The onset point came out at 6729.0 angstroms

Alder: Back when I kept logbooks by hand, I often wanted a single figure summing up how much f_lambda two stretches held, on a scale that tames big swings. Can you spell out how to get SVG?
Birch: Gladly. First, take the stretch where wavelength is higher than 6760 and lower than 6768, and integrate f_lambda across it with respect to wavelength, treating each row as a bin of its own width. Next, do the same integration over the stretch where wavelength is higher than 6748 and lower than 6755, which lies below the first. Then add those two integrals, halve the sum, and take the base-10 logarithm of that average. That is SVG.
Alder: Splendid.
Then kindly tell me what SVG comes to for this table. 1.73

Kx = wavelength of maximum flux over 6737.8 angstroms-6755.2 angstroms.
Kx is 6739.0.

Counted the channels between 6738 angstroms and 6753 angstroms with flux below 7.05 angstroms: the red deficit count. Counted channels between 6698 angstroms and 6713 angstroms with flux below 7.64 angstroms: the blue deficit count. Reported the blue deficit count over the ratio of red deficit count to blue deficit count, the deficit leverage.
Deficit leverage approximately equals 25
